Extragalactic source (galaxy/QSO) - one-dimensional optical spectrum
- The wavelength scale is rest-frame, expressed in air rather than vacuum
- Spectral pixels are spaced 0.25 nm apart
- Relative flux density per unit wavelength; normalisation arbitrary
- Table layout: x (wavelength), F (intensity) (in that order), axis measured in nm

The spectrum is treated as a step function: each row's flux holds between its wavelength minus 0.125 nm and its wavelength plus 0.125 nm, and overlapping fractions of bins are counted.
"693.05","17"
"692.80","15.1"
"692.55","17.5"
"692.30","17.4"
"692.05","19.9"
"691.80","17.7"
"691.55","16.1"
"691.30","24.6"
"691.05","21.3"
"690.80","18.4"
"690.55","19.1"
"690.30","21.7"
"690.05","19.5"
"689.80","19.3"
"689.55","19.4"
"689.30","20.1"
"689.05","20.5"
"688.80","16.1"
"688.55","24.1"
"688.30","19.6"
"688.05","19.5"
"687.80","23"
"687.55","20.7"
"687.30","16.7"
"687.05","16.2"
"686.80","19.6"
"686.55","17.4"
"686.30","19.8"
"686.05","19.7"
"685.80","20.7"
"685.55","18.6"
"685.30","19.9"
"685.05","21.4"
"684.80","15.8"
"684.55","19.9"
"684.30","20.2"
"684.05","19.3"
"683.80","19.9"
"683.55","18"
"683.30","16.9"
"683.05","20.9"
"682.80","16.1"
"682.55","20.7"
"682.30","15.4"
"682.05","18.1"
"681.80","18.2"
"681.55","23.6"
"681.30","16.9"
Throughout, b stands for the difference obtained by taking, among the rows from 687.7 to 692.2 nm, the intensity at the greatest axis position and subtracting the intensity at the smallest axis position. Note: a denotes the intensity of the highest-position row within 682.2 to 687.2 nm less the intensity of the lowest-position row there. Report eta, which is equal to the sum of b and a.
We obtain -2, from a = 0.8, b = -3.1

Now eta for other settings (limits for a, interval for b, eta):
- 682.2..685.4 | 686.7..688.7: 9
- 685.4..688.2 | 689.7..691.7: -2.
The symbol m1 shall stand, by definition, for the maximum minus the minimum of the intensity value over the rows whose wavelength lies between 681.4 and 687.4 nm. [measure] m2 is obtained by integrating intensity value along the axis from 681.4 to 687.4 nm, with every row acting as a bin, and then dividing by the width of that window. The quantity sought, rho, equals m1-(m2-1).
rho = -9.7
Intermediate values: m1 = 8.2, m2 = 18.9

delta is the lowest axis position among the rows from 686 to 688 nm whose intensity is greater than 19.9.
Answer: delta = 687.55 nm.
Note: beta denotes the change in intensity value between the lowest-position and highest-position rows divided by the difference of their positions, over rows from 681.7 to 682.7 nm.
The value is 3.3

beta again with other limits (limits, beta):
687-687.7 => 9.0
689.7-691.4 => 3.5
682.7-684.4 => 2.7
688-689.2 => 1.0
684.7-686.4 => 2.7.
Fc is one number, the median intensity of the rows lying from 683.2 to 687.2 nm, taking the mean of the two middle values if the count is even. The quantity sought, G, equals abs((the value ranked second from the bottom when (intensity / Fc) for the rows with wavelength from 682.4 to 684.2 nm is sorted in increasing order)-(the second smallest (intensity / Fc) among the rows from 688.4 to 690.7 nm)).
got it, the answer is 0.112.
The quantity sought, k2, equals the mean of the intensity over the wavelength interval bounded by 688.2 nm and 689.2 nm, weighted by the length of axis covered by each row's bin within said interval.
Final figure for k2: 20.1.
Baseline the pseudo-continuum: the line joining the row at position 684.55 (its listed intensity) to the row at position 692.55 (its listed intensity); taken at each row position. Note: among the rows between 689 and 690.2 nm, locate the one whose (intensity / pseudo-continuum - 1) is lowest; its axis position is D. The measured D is 689.80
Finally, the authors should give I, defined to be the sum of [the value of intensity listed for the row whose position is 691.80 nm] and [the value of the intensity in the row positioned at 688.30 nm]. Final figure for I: 37.3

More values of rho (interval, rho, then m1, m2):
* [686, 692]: -10.1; 8.5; 19.6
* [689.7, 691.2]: -15.7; 3.3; 20.0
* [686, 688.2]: -11.4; 6.8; 19.2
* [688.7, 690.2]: -13.8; 4.4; 19.2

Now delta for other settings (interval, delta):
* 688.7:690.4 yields 689.05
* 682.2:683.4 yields 682.55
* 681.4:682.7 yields 681.55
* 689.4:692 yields 690.30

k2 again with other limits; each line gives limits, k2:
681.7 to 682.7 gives 18.0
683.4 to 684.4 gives 19.3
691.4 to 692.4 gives 18.0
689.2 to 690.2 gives 19.6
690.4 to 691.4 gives 20.8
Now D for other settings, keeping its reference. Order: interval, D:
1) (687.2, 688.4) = 687.30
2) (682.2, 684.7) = 682.30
